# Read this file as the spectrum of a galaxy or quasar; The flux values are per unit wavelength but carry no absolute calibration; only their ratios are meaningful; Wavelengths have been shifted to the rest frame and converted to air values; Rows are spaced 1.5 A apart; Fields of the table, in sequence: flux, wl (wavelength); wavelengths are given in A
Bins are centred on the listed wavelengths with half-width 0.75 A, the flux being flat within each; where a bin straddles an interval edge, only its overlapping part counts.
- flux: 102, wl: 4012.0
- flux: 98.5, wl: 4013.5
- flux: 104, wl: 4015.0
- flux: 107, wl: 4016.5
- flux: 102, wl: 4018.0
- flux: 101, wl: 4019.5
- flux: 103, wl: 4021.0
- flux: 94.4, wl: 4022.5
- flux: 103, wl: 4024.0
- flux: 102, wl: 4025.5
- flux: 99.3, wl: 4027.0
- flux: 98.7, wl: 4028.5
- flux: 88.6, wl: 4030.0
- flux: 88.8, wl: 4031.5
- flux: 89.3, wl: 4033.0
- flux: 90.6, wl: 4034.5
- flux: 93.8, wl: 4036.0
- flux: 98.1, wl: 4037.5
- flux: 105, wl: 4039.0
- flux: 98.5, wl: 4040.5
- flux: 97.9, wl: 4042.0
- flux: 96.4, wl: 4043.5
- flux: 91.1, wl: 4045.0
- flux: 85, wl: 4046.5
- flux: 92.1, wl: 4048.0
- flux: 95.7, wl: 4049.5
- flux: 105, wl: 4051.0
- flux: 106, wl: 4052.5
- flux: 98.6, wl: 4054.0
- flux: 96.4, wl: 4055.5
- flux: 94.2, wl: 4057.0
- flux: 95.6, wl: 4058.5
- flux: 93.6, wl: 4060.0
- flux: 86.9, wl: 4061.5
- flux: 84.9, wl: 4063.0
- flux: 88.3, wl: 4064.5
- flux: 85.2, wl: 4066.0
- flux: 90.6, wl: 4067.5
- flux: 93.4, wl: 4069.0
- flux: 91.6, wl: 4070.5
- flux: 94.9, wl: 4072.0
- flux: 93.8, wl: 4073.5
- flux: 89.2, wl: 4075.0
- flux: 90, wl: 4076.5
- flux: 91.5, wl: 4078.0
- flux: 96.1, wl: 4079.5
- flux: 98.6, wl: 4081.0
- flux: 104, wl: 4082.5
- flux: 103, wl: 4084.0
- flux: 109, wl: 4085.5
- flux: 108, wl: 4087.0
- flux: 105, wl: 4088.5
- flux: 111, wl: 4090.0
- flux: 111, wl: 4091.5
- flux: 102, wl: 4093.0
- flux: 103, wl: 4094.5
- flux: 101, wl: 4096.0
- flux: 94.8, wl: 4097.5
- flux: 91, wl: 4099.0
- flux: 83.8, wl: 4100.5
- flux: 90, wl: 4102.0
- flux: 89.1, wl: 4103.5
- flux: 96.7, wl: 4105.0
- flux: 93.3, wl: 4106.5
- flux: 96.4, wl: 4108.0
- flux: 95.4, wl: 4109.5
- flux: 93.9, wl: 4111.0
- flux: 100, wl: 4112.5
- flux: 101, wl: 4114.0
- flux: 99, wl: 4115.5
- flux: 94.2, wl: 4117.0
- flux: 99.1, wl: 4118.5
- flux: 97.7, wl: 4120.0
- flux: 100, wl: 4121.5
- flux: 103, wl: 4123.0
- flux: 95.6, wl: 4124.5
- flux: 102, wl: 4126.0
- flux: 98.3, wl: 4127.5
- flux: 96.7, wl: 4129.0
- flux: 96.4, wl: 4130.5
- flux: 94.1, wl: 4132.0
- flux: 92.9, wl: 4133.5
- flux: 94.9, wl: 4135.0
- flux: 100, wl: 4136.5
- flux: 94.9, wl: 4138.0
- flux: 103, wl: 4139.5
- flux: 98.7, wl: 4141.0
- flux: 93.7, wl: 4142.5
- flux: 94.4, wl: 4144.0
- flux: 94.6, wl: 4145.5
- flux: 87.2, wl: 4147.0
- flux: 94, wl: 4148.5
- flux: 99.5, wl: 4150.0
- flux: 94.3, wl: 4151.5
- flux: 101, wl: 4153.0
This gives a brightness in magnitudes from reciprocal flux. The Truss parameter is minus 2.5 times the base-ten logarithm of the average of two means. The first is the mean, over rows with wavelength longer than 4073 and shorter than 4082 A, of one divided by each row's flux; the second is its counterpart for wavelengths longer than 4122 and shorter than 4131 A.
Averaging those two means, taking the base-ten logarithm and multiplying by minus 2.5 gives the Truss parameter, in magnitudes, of 4.95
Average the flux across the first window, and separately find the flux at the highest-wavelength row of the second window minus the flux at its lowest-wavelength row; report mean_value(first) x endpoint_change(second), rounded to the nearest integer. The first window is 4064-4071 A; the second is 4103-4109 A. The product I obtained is 656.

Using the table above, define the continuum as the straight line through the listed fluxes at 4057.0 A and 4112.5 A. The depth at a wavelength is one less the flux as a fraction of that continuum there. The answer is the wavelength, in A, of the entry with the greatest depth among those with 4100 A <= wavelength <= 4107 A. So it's 4100.5 A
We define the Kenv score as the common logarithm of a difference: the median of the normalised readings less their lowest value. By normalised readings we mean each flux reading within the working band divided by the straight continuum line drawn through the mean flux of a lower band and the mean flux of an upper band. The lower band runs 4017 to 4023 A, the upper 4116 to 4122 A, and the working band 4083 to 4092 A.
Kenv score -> -1.25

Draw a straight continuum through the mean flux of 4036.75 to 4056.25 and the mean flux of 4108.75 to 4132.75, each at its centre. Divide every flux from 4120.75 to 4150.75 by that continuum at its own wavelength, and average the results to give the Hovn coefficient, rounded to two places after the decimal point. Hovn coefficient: 0.99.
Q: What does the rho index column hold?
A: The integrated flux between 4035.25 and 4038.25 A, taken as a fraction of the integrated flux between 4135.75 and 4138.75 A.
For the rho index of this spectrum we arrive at 0.98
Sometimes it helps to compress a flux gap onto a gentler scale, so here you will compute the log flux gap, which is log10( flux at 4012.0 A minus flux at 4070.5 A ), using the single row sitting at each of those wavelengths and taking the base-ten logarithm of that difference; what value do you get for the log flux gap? 1.0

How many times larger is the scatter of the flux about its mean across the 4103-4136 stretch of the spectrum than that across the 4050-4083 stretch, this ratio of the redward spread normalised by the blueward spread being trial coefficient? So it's 0.57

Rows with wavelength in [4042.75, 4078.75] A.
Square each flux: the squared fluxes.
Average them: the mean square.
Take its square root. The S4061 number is 93.1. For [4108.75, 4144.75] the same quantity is 97.5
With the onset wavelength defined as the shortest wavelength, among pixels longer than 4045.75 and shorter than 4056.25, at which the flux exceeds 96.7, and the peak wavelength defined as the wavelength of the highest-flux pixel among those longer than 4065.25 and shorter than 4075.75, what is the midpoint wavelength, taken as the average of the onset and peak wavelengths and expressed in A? 4061.5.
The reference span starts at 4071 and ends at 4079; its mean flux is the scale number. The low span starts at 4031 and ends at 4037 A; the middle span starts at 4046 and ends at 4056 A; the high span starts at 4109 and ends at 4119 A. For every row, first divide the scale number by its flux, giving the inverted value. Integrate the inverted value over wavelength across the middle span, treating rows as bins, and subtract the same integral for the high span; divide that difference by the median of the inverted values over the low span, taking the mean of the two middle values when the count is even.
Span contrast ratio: 0.1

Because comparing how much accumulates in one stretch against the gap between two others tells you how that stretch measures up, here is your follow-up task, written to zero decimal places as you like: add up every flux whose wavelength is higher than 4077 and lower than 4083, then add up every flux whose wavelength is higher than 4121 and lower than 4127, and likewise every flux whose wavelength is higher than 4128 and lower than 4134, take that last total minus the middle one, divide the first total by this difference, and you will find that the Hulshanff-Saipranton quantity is -19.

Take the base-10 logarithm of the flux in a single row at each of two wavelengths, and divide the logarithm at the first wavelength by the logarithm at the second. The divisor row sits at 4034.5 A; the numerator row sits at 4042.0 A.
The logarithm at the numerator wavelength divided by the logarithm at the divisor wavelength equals 1.02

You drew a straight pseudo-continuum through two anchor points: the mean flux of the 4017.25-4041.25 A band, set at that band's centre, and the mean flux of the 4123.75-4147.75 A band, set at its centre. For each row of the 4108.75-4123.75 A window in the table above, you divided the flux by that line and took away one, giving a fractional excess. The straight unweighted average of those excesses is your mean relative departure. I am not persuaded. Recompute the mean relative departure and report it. 0.021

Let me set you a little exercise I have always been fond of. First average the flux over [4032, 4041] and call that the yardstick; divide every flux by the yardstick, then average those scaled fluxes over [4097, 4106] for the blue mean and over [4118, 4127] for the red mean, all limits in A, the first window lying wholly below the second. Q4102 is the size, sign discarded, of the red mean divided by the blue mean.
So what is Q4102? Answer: 1.10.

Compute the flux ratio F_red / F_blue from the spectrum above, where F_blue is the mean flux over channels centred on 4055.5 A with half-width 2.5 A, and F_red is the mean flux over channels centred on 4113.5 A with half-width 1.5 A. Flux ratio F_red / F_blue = 1.04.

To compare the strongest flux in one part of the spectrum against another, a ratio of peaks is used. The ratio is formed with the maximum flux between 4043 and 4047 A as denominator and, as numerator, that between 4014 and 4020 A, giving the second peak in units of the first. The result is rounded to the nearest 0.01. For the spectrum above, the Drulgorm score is 1.11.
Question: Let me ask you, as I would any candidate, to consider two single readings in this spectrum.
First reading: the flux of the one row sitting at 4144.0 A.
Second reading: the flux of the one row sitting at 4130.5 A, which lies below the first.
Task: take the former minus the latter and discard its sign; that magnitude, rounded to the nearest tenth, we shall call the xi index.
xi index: 2.0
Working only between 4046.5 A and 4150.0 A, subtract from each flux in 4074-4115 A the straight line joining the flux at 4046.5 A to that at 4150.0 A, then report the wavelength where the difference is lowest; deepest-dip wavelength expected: 4100.5 A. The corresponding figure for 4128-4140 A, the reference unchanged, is 4133.5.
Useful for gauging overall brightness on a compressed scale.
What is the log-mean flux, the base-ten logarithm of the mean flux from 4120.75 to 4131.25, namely 2.00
